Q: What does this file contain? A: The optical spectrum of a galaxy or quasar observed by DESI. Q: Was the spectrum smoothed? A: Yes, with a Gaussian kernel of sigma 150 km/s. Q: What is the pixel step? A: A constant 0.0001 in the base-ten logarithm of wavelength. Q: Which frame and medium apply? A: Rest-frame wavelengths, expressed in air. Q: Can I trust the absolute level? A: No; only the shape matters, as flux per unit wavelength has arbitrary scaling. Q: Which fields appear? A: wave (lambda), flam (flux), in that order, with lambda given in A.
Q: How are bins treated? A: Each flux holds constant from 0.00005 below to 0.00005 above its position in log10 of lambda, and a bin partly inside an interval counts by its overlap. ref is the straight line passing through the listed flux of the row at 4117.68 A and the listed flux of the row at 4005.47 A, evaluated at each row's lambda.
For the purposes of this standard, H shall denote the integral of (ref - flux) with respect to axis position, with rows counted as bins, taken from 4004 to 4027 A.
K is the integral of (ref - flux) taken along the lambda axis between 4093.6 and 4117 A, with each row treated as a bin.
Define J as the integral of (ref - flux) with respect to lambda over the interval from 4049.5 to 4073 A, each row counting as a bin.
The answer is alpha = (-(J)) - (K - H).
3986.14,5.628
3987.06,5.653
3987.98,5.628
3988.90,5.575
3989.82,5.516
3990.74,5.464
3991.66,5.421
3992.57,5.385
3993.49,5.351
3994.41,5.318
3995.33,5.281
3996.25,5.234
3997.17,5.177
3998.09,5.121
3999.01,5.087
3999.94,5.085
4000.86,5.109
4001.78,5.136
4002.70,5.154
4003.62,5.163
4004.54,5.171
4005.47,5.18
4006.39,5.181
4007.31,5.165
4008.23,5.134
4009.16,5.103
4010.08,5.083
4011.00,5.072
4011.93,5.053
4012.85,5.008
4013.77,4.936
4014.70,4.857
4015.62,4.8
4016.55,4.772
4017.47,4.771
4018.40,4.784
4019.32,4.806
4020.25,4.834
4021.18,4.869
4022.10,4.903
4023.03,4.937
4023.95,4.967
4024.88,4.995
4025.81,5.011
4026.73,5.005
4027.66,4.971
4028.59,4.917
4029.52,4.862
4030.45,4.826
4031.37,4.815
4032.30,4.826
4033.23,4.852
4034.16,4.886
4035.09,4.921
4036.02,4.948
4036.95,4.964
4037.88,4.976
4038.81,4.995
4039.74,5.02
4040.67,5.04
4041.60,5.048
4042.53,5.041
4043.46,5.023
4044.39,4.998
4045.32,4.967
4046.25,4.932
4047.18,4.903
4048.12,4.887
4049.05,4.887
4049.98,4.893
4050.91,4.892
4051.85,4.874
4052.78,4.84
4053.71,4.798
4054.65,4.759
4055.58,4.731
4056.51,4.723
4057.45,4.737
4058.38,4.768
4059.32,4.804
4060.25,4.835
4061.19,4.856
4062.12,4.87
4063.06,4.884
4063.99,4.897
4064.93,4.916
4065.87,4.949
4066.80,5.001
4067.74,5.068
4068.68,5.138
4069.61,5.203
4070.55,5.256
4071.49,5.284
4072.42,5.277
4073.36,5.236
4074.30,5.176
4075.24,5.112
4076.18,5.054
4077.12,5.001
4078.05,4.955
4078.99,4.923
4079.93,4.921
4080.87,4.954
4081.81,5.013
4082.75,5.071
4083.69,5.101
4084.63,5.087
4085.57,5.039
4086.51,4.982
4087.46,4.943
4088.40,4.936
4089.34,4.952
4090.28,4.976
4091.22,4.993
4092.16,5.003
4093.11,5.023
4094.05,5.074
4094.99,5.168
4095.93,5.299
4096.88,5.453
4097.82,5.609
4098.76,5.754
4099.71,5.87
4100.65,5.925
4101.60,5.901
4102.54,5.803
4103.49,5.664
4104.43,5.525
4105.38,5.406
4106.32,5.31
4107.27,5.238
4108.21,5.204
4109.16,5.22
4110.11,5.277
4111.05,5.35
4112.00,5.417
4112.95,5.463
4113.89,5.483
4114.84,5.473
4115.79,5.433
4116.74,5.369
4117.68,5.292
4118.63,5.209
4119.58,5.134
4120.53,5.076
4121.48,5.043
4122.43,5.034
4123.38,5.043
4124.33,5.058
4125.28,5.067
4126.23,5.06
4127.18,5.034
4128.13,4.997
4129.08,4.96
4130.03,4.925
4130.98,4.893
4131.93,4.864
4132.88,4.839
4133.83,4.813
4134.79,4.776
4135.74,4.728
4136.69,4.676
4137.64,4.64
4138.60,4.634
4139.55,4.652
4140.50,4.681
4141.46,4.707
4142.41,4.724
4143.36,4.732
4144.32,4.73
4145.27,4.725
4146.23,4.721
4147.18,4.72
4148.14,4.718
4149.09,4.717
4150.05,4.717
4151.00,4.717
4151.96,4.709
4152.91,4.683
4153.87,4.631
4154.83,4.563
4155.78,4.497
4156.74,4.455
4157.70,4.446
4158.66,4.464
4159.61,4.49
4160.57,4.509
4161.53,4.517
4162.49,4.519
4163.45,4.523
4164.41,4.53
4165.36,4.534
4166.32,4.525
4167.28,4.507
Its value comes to 2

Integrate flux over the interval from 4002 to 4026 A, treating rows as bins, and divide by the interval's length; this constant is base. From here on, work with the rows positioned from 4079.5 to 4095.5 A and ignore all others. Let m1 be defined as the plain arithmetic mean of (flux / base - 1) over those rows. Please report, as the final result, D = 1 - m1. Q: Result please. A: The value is 1.00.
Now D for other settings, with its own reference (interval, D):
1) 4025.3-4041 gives 1.01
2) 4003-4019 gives 1.00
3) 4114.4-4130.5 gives 0.97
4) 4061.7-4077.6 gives 0.98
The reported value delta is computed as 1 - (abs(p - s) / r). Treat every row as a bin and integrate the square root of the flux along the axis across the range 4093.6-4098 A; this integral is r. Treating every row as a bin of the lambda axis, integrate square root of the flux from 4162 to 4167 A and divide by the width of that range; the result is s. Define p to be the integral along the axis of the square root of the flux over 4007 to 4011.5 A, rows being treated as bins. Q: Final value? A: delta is 0.21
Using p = 10.2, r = 10.1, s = 2.13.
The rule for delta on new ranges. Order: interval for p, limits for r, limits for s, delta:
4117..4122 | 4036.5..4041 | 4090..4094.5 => 0.09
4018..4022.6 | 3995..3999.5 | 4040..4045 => 0.23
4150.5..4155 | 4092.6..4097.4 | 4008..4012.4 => 0.32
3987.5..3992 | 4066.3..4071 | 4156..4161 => 0.21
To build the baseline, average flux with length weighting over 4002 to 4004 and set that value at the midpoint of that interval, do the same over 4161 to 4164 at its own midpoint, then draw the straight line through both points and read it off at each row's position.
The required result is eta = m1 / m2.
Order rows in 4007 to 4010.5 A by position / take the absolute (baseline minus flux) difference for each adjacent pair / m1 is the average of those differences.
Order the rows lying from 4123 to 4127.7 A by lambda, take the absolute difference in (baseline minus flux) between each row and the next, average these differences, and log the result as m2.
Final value 1.7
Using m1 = 0.024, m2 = 0.014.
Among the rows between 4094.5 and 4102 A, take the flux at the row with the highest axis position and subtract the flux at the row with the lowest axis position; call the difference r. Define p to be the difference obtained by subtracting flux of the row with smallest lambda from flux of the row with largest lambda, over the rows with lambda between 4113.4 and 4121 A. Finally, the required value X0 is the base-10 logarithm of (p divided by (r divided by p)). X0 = -0.65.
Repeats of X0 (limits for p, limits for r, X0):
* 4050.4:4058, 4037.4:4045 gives 0.04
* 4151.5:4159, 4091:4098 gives -1.01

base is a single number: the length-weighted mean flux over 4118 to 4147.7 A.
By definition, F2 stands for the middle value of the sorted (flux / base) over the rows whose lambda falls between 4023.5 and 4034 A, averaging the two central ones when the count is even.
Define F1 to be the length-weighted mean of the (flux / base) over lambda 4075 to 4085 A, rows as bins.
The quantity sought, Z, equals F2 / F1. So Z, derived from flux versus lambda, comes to 0.98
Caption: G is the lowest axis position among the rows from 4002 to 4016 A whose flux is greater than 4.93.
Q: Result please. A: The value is 4002.70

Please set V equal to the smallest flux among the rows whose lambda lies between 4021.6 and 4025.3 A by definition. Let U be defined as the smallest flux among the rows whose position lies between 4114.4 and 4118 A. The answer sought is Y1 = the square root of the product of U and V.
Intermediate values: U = 5.292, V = 4.903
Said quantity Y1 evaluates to 5.09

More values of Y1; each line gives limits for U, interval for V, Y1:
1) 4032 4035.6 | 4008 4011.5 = 4.95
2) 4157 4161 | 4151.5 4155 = 4.50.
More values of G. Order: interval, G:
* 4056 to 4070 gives 4065.87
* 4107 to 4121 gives 4107.27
